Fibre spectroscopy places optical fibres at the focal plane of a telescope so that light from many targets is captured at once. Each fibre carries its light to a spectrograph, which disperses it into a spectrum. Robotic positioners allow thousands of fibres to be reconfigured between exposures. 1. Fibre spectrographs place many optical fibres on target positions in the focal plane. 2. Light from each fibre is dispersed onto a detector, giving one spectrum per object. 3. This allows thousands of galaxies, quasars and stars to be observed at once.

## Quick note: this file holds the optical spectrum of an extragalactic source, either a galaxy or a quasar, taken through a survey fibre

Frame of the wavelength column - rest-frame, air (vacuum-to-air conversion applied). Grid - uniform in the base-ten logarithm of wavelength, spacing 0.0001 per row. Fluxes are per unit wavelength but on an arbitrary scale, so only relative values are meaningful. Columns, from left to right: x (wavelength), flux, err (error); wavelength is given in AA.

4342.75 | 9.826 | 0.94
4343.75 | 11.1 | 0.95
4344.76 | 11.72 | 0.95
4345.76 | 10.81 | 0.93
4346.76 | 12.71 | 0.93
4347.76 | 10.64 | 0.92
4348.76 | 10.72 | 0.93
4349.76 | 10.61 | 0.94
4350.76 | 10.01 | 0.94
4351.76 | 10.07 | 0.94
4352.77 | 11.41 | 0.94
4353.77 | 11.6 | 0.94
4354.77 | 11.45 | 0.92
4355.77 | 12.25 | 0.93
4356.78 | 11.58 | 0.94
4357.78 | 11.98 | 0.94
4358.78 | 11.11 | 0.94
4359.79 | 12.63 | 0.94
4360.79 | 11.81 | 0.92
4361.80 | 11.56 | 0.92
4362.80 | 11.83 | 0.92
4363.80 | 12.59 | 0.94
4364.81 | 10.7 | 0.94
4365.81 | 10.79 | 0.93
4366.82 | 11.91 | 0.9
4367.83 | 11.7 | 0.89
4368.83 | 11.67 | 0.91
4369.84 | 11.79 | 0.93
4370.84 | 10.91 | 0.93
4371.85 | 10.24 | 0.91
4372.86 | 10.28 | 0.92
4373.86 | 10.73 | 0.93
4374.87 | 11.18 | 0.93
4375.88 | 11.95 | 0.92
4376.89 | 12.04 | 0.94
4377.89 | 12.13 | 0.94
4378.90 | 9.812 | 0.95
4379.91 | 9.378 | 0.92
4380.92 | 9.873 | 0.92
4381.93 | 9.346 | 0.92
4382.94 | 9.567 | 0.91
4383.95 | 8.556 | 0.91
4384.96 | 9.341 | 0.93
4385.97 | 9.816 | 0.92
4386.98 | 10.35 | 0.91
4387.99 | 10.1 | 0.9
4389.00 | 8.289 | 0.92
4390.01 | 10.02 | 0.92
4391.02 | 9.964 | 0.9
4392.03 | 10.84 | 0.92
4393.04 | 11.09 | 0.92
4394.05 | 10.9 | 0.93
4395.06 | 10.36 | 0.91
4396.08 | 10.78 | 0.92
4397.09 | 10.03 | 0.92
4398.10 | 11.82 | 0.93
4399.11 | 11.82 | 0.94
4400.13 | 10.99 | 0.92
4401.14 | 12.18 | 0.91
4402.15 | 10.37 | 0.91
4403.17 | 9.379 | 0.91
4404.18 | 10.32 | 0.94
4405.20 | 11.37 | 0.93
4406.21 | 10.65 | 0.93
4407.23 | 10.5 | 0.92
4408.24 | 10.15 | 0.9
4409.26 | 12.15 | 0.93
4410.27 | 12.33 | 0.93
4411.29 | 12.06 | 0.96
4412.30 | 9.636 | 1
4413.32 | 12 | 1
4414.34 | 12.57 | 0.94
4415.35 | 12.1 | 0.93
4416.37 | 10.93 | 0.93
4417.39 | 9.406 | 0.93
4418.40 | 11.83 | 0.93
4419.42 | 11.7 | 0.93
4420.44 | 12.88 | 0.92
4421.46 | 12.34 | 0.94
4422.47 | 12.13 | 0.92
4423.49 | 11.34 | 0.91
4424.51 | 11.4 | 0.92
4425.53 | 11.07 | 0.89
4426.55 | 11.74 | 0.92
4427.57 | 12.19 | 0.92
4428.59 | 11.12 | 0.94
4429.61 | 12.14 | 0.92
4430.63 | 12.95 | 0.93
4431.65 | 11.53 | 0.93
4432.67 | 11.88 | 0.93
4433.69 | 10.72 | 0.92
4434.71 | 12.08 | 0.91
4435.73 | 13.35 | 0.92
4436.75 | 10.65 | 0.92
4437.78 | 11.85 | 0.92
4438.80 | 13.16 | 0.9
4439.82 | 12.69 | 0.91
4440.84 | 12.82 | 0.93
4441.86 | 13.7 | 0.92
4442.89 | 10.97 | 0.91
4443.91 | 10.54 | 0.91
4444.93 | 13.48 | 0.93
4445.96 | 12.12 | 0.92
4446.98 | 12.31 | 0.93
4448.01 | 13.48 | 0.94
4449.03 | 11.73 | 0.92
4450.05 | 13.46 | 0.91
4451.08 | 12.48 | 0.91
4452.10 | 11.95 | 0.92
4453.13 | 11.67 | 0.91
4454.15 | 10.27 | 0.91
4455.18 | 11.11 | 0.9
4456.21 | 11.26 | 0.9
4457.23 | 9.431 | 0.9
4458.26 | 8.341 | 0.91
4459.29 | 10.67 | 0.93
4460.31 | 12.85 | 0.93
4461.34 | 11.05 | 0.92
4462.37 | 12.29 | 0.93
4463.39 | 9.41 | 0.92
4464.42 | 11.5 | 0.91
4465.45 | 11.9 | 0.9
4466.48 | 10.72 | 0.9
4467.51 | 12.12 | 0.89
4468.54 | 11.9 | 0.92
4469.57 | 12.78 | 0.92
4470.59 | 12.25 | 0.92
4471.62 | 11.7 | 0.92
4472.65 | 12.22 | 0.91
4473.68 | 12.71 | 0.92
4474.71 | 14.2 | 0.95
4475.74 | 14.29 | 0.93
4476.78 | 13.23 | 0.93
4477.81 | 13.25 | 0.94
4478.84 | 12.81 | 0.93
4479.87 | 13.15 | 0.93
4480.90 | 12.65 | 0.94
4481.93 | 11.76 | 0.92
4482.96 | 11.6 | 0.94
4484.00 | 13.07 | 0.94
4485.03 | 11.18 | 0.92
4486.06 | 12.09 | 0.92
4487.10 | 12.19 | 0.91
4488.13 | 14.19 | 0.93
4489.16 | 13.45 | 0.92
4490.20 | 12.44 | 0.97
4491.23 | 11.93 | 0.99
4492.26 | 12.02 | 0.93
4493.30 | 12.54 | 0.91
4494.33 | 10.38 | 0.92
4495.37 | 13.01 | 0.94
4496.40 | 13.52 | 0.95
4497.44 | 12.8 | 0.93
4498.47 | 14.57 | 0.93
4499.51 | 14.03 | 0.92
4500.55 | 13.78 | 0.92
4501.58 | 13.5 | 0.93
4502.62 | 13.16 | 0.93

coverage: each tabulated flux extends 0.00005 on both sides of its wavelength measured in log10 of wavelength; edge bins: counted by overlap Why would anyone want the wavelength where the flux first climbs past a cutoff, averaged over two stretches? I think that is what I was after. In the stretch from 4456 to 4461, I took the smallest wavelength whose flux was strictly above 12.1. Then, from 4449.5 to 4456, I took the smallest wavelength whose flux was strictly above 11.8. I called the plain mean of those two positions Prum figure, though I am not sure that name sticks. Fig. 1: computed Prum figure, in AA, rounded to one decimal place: 4455.2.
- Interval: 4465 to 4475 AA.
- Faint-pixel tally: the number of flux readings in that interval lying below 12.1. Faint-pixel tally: 4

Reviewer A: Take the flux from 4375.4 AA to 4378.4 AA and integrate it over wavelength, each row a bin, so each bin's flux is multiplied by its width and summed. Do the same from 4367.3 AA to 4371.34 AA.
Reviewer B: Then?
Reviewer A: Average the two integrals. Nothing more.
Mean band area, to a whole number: 41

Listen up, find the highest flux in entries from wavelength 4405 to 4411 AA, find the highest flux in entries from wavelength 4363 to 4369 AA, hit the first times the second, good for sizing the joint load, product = 155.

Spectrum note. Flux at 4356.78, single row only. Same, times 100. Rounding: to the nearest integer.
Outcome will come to 1158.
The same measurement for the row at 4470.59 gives 1225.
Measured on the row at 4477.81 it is 1325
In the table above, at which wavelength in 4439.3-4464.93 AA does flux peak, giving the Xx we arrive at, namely 4441.86 AA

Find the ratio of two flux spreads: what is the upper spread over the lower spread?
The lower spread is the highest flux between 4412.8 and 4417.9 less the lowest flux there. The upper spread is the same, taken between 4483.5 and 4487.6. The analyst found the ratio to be 0.6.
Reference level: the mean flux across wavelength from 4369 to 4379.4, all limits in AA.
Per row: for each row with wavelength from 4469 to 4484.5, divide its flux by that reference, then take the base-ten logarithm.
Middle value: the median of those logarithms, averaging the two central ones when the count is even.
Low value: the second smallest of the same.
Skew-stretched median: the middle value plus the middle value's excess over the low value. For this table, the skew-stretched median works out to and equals 0.099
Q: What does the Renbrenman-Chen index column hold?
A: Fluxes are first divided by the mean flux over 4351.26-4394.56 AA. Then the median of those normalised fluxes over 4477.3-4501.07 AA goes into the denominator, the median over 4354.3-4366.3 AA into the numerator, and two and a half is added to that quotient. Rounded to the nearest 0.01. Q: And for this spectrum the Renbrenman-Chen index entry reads 3.41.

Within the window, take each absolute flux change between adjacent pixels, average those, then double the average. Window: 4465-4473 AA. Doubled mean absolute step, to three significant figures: 1.51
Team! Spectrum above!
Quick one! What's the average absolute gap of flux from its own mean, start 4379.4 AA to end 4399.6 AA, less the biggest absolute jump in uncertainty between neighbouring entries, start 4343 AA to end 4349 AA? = 0.69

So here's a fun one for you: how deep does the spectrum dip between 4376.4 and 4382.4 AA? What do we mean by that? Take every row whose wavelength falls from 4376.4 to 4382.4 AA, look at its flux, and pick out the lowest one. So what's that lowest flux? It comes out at 9.346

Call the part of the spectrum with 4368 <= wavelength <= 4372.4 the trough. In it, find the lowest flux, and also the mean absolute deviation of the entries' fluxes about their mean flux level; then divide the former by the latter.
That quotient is 17.7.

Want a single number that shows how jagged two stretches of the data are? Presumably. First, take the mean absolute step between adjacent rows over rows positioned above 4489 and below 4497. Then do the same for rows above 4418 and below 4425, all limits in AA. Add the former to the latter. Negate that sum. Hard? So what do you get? -1.5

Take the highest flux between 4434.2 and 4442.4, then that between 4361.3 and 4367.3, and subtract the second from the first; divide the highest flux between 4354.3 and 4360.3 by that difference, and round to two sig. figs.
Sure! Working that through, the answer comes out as 11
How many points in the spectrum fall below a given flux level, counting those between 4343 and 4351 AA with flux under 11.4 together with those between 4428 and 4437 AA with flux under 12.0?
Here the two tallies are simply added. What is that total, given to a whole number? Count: 11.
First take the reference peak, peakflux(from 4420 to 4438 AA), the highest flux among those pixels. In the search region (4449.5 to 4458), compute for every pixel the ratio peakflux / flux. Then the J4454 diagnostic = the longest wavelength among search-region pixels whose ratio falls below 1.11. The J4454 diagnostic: 4451.08 AA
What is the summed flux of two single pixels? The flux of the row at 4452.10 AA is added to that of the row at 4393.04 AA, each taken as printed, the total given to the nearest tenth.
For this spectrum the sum 23.0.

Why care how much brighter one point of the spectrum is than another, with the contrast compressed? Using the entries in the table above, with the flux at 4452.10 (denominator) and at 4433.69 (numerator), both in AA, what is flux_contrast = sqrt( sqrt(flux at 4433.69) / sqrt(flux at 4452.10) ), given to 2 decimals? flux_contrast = 0.97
